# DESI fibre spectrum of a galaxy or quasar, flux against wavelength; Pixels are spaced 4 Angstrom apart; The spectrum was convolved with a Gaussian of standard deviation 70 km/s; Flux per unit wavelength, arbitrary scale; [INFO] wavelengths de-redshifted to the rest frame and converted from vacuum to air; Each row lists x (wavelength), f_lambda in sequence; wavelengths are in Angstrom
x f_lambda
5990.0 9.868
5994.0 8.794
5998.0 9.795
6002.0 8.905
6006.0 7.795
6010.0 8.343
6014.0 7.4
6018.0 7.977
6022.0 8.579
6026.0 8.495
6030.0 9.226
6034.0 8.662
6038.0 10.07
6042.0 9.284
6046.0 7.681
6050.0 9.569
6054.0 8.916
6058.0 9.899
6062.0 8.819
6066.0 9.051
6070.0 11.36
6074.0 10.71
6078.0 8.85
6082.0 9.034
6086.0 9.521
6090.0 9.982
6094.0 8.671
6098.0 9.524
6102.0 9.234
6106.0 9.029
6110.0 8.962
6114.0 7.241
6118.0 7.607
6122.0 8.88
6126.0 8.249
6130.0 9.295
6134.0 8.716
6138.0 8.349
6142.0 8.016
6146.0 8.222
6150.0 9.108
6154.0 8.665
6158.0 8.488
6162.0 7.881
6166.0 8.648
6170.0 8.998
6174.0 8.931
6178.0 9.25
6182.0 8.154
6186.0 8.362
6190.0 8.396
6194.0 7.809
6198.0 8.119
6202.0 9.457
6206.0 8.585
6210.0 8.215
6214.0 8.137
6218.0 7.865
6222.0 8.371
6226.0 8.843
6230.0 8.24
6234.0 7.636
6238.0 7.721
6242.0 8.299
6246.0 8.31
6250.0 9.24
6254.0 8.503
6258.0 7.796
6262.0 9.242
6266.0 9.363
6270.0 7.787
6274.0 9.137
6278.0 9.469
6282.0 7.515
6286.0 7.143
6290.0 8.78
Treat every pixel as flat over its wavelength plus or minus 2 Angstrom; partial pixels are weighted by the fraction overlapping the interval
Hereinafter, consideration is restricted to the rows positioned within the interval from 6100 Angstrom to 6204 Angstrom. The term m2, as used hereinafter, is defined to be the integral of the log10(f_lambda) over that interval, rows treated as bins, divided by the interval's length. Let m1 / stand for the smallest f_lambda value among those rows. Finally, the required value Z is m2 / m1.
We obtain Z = 0.1285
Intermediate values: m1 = 7.241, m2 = 0.931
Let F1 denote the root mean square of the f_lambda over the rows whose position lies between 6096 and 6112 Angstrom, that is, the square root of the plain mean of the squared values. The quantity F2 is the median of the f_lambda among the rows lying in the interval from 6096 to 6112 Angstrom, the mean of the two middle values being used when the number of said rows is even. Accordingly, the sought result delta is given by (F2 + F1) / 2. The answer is 9.2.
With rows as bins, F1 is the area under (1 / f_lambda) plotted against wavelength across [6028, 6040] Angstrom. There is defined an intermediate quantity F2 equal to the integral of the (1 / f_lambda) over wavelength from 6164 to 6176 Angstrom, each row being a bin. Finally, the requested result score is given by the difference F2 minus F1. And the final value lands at 0.1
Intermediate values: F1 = 1.3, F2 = 1.35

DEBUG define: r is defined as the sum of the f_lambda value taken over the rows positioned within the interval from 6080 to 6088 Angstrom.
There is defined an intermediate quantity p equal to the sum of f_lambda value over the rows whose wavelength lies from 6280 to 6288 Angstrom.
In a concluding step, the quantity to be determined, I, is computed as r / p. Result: 1.27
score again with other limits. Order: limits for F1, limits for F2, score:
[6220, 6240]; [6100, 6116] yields -0.6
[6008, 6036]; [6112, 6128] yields -1.3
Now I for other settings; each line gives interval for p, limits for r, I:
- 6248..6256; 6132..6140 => 0.96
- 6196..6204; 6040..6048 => 0.97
